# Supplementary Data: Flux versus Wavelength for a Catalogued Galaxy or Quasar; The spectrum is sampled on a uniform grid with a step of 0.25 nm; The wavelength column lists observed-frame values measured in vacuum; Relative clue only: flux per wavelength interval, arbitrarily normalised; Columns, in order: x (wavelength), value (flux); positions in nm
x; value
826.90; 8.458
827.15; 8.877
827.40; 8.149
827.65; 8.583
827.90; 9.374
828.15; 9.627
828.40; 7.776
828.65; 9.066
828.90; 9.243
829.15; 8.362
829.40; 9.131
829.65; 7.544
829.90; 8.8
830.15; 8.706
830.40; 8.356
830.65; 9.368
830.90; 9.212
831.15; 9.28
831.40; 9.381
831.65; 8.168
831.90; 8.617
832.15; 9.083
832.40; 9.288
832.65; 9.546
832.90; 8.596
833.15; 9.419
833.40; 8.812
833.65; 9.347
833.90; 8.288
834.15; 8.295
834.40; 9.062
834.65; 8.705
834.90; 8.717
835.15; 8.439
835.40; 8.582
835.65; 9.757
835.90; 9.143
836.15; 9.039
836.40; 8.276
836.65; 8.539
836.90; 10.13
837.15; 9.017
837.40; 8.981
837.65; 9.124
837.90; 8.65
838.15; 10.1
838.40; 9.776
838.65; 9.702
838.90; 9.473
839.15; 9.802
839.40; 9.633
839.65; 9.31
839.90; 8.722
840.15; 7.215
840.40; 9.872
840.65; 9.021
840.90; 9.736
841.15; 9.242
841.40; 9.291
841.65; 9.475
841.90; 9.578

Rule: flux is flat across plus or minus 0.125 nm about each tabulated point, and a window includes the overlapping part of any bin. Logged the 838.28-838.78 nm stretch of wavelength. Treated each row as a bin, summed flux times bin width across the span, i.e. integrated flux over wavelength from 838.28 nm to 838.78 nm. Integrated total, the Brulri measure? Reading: 4.87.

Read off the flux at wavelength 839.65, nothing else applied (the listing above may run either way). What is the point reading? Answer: 9.31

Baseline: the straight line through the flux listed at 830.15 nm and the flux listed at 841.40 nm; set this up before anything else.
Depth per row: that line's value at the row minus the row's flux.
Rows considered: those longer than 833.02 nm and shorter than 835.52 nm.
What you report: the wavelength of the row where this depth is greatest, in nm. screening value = 834.15 nm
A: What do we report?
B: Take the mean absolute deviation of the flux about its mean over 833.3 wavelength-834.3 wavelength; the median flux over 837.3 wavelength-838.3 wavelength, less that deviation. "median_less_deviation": 8.7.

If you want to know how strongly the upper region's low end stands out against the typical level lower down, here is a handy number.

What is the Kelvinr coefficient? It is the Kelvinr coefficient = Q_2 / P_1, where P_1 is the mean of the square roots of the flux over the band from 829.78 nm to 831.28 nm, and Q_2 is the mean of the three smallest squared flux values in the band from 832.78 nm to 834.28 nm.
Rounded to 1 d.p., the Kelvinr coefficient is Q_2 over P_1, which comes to 23.6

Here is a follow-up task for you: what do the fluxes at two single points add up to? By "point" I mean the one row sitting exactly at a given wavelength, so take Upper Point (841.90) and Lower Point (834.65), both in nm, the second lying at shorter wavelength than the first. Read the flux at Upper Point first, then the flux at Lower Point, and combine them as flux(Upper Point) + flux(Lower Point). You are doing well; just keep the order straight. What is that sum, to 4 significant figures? 18.28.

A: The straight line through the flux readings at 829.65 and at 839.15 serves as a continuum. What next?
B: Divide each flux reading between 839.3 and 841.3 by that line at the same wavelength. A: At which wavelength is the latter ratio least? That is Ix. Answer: 840.15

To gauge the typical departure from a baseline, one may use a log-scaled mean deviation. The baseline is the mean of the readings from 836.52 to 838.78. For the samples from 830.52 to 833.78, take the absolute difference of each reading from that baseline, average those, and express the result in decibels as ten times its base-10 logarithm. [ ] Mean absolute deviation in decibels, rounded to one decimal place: -5.1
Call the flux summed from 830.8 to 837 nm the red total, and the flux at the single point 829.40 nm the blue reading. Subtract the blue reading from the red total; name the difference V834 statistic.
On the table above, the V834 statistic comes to 214.6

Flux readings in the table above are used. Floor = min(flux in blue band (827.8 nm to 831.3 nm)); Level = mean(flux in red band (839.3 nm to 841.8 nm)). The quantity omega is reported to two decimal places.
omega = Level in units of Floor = 1.21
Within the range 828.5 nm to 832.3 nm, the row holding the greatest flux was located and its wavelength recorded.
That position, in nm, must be 831.40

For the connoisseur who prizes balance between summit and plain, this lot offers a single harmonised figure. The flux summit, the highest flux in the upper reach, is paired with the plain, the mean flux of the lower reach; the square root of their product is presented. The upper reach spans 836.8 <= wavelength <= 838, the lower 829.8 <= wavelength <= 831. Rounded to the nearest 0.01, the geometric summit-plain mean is 9.49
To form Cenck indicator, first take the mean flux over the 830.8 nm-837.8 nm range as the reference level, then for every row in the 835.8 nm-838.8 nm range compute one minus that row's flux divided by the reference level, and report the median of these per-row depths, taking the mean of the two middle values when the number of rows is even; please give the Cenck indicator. -0.014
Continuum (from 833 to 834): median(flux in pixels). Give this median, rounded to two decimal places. 9.08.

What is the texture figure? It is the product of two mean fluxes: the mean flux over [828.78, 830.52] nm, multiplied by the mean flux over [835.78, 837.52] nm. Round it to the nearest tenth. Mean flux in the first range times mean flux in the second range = 77.5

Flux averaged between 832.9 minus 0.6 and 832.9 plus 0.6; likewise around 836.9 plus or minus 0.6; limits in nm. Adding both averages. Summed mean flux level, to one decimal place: 18.1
